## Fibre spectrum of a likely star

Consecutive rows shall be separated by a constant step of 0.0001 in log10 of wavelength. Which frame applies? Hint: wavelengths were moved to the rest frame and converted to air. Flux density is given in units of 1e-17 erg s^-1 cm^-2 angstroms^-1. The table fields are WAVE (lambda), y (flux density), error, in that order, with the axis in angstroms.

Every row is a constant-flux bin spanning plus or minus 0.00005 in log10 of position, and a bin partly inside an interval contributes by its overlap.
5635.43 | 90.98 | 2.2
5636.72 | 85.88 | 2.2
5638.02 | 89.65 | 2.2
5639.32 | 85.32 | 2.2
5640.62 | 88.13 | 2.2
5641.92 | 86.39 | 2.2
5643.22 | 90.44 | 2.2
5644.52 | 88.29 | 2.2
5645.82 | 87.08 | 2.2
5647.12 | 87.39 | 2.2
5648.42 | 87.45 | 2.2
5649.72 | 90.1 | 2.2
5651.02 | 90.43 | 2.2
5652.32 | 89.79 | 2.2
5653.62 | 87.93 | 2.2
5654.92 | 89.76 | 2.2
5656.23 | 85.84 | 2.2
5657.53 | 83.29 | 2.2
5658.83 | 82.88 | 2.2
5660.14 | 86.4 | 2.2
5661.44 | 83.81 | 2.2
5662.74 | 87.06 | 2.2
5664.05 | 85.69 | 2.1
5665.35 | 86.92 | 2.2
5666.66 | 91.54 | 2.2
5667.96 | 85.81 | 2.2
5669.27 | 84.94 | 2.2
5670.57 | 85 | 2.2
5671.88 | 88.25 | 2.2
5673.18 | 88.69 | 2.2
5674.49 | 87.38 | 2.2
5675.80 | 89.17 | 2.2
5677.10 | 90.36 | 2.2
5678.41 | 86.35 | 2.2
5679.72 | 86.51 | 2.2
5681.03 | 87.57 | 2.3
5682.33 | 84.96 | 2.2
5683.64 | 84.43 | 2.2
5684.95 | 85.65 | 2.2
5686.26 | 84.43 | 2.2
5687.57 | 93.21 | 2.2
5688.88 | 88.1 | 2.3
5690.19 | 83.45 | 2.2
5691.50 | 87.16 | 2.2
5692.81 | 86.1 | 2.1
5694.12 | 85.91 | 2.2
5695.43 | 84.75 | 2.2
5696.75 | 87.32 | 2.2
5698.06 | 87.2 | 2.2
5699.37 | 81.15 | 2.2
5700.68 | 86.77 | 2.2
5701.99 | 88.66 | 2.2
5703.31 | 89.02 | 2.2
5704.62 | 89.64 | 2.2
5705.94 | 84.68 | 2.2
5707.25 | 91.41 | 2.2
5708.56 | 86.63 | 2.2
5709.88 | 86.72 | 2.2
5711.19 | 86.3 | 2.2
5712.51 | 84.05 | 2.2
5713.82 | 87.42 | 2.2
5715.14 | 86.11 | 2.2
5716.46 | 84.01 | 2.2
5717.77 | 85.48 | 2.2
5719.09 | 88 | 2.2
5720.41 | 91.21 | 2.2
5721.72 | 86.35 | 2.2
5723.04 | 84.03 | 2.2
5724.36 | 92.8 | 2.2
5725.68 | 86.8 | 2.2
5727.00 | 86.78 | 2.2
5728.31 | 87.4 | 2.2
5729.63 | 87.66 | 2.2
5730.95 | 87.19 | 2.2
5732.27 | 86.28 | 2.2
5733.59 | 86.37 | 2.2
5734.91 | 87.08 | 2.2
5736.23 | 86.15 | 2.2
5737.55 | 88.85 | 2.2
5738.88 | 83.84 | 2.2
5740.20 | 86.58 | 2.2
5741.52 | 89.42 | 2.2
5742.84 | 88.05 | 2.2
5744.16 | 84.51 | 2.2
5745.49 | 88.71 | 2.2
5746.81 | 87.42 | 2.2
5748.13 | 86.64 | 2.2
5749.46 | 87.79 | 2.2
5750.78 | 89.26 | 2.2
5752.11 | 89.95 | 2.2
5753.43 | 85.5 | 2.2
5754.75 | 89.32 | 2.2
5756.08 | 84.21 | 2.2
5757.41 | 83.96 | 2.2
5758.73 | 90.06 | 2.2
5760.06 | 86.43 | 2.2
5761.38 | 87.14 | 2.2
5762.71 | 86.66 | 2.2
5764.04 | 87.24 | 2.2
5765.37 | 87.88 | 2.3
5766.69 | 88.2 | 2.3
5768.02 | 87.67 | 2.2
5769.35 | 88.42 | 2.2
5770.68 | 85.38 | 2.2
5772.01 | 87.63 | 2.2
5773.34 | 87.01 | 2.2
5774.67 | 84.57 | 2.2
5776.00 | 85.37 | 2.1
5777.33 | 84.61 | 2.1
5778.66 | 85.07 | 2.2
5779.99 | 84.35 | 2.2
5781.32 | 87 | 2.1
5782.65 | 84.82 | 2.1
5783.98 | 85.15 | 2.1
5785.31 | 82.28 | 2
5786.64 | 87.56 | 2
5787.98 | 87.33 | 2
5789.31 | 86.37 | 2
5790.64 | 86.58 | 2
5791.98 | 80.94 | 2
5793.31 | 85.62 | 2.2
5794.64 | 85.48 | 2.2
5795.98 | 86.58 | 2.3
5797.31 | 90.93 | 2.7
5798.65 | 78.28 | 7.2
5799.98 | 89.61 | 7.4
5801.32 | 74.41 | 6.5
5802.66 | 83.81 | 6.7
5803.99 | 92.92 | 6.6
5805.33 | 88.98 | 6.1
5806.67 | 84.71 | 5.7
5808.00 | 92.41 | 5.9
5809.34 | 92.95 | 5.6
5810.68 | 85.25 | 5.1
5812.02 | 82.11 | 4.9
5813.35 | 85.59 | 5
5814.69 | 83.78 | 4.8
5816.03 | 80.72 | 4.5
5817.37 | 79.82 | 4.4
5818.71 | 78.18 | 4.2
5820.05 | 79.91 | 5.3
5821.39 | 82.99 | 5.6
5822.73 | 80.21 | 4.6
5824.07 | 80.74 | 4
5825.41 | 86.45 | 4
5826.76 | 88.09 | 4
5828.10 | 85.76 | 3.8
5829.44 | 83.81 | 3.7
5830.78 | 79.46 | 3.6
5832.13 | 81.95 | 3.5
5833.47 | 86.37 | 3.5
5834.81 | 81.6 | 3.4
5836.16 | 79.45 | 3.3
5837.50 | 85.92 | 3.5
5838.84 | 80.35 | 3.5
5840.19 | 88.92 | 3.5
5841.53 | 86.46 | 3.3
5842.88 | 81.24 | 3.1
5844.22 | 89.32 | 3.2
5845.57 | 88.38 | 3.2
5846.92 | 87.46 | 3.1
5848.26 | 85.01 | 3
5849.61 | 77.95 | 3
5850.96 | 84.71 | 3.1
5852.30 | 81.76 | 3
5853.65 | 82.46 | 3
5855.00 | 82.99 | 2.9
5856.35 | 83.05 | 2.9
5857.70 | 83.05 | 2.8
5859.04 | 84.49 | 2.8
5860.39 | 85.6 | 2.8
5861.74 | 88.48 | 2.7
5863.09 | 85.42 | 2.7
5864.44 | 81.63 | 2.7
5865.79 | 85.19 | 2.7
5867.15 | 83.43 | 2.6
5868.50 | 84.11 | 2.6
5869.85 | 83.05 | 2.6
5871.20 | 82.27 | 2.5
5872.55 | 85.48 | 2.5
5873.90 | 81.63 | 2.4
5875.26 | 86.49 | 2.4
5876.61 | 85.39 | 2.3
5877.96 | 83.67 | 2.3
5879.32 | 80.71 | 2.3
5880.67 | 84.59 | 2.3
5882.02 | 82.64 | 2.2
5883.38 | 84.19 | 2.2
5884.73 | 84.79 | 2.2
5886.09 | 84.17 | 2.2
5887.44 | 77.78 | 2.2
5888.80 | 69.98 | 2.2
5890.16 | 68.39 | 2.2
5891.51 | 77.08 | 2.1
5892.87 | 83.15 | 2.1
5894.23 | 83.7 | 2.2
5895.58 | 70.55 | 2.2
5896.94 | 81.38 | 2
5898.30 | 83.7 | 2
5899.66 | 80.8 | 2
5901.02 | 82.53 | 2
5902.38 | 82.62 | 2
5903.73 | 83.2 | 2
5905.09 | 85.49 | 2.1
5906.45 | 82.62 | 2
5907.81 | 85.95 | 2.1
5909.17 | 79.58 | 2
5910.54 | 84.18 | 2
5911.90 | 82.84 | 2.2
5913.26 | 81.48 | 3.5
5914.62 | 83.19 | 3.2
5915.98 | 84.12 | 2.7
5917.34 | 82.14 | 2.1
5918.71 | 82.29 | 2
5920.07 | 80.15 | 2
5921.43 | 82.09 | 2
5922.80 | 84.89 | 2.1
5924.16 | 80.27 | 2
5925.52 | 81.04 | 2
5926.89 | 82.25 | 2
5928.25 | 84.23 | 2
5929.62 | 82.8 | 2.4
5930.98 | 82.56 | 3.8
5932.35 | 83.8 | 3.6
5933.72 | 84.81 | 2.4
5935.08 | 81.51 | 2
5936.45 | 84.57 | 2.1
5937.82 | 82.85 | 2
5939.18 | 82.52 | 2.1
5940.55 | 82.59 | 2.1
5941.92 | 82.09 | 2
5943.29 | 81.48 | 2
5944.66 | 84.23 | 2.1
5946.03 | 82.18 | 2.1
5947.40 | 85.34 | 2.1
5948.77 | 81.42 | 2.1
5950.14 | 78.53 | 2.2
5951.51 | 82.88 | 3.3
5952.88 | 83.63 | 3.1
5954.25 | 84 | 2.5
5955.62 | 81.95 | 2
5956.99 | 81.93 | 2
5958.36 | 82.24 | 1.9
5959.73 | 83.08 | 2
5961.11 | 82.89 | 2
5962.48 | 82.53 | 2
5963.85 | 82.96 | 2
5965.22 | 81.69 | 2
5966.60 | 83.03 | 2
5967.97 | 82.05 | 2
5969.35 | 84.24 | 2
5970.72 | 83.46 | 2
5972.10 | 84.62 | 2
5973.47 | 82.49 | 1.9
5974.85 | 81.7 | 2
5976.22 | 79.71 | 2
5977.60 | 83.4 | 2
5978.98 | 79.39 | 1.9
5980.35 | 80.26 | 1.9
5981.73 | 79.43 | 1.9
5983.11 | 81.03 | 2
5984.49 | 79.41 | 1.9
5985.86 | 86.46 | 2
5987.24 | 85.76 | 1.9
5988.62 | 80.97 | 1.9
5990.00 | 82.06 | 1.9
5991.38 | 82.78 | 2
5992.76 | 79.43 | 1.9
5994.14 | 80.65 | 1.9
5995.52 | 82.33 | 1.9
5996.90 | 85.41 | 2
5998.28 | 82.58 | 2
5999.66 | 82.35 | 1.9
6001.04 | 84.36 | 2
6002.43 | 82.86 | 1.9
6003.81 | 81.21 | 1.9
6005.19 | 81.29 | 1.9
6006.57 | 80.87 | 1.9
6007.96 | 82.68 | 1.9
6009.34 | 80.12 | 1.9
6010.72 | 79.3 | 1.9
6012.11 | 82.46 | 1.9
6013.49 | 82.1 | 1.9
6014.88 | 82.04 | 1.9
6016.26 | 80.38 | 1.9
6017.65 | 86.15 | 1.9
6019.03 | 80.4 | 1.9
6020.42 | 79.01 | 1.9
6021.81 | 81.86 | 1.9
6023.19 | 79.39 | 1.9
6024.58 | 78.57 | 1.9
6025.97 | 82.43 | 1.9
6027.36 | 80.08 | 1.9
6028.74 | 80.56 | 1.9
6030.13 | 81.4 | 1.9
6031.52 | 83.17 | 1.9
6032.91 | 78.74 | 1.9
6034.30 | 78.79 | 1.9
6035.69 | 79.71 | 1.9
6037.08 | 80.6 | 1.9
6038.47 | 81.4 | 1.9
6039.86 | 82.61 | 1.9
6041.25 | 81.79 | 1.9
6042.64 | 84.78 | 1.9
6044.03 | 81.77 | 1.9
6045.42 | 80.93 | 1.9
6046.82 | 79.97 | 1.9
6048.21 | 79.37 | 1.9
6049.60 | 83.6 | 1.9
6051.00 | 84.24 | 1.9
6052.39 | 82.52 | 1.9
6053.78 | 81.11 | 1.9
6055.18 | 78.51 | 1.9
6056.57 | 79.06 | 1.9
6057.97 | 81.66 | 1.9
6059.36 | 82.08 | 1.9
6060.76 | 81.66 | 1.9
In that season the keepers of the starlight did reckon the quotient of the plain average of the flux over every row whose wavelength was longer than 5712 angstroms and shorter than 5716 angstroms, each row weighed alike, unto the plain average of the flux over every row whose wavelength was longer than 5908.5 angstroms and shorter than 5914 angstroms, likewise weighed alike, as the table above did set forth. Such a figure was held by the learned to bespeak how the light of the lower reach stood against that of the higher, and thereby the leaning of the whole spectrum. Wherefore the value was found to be 1.047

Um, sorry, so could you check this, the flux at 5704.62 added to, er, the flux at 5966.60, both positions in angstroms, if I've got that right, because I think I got 173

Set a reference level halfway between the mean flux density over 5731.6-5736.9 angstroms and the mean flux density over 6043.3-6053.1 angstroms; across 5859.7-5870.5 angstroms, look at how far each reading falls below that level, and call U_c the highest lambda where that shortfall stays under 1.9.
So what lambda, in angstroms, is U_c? 5869.85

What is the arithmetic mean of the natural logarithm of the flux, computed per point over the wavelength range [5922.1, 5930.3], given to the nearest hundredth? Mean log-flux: 4.41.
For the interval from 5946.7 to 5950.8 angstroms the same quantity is 4.40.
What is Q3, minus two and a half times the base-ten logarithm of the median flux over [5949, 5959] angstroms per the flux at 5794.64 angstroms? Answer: 0.042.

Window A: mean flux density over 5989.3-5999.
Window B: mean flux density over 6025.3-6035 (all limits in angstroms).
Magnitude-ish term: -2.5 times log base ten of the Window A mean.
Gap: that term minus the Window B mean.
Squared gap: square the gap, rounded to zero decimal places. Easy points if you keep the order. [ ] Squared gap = 7315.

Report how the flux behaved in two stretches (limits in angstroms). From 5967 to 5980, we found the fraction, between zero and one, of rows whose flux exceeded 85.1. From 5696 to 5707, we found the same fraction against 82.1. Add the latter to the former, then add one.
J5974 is 1.9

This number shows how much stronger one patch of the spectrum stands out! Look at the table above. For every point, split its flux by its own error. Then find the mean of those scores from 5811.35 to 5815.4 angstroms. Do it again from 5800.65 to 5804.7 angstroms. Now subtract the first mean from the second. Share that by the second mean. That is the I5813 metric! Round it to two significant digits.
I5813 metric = -0.35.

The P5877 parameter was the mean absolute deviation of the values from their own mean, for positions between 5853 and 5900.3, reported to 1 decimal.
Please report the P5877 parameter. 3.0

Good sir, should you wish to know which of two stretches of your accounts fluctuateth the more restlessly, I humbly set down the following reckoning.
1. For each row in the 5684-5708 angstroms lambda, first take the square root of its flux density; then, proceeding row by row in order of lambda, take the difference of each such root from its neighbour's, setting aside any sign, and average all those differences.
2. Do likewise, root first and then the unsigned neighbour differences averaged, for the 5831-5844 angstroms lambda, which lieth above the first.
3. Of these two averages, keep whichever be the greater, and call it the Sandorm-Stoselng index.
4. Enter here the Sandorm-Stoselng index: 0.27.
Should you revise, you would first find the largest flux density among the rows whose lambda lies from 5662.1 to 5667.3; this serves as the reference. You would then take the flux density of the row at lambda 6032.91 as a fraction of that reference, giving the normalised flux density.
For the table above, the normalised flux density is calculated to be 0.860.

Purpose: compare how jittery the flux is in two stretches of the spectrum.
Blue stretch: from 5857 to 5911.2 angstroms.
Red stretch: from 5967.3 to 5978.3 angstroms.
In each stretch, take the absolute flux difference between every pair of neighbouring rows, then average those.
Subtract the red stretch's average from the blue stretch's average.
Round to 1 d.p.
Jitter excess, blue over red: 1.5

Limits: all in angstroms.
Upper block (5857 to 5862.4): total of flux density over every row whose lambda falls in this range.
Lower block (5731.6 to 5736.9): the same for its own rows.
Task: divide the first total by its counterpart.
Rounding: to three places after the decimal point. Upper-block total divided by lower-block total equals 0.988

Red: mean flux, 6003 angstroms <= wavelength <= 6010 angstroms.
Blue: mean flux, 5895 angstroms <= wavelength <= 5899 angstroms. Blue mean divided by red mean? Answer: 0.97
